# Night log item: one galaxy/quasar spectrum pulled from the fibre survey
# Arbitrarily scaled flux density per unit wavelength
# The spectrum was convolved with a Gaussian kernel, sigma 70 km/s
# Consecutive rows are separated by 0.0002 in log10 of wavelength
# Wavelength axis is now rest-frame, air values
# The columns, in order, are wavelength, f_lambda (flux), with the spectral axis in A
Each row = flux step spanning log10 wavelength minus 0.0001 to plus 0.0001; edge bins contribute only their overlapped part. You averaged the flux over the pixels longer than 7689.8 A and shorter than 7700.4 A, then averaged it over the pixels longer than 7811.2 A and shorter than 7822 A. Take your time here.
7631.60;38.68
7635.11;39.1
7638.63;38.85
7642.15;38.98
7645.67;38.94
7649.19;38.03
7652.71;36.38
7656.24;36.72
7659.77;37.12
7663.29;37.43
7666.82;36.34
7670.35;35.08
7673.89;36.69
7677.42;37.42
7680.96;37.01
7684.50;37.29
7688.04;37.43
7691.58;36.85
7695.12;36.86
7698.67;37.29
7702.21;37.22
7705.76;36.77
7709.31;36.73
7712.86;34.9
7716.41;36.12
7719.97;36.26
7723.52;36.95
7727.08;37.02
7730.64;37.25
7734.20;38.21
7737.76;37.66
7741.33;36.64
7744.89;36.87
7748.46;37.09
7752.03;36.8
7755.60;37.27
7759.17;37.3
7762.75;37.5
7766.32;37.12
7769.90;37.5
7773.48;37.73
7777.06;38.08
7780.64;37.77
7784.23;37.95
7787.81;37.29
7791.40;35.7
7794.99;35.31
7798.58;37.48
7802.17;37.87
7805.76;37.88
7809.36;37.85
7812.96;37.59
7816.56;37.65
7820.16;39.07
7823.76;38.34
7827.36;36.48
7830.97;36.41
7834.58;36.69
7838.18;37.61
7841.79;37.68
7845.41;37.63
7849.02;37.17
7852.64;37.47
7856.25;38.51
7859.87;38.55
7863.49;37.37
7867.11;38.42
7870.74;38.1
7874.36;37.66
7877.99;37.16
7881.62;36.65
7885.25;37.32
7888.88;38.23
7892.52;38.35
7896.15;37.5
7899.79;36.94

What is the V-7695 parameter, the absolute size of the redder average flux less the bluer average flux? 1.1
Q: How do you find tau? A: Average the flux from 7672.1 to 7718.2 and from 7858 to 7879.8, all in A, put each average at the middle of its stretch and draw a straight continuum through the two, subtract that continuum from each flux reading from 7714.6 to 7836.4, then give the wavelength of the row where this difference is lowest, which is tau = 7794.99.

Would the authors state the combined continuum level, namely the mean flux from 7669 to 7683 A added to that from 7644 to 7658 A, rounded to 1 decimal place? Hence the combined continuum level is 74.1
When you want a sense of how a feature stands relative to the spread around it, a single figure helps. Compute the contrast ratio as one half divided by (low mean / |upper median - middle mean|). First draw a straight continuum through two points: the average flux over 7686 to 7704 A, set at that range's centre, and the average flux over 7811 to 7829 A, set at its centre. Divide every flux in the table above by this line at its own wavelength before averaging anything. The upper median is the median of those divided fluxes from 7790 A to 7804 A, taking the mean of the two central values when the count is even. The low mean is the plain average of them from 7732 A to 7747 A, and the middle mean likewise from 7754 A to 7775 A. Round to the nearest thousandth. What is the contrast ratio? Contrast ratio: 0.013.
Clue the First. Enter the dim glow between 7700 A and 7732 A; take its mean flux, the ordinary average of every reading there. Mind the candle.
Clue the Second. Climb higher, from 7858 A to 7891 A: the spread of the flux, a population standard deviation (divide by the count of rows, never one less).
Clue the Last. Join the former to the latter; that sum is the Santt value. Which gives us 37.2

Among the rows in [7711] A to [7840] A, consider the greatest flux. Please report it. 39.07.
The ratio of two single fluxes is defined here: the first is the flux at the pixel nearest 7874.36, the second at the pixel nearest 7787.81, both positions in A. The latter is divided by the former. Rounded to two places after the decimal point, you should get 0.99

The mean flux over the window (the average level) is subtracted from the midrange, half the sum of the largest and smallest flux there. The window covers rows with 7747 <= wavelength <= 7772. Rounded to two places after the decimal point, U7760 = -0.08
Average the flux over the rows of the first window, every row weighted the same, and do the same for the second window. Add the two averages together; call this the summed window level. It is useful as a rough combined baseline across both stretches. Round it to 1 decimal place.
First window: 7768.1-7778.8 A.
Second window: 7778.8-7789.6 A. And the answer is 75.4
